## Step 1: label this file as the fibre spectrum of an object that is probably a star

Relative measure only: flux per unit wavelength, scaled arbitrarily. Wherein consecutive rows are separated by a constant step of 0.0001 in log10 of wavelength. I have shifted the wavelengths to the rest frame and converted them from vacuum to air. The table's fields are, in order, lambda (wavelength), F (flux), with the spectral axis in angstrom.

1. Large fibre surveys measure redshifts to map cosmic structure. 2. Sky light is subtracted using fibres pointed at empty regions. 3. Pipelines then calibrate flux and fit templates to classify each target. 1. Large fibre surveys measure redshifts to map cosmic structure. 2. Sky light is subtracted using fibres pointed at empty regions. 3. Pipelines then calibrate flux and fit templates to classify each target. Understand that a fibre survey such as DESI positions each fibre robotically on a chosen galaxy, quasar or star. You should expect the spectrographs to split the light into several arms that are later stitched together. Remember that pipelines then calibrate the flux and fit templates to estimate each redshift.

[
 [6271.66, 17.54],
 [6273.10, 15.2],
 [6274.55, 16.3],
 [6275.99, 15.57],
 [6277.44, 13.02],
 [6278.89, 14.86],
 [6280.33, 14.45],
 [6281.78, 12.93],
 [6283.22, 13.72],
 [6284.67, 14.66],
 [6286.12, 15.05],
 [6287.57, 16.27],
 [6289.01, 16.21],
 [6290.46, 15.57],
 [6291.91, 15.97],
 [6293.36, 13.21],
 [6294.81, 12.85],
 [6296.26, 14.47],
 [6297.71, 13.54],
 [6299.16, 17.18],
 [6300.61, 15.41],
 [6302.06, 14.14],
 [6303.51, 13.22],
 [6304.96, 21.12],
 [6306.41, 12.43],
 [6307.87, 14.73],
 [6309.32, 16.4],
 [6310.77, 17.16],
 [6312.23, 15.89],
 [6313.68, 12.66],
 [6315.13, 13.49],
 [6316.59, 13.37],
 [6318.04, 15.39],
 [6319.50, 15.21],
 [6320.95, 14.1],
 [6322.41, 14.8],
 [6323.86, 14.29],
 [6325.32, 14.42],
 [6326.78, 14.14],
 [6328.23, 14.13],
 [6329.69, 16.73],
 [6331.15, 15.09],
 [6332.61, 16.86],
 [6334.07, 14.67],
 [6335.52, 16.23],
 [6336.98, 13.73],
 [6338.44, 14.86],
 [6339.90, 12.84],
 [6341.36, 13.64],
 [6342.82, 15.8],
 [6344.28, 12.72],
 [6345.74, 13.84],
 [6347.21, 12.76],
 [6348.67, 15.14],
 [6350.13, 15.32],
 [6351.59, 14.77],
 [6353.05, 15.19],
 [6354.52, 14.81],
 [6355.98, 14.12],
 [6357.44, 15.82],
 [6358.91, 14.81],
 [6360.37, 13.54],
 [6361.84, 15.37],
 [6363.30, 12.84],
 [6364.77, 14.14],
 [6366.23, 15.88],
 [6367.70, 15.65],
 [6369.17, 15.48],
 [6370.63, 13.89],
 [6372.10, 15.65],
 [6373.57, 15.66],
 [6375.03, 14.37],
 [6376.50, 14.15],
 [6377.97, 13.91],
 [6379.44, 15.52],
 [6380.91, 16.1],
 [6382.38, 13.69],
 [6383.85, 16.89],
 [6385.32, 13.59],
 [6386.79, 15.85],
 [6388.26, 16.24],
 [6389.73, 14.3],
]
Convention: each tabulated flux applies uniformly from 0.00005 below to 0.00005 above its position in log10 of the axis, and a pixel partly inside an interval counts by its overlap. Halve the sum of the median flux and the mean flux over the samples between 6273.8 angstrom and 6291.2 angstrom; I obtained 14.9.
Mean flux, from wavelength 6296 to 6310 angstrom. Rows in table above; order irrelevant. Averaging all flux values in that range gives 15.3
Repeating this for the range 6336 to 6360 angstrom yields 14.4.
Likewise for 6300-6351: 14.8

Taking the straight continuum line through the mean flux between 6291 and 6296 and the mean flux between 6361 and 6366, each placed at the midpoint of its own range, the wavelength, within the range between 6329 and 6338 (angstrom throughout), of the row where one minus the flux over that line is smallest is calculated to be 6332.61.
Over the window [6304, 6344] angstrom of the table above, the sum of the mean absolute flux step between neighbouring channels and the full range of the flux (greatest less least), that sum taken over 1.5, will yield 6.9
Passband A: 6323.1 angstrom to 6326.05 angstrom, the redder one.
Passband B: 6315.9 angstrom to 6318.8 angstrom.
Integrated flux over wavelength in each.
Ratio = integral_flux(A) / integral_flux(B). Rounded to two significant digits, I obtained 1.0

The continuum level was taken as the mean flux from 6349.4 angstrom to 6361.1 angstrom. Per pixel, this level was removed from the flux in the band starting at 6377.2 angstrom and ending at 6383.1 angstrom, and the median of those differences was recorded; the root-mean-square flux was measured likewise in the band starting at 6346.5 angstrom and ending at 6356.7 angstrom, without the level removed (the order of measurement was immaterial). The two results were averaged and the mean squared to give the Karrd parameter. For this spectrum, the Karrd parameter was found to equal 53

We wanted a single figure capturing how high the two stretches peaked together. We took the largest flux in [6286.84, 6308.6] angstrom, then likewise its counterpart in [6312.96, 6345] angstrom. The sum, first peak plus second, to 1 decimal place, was 38.0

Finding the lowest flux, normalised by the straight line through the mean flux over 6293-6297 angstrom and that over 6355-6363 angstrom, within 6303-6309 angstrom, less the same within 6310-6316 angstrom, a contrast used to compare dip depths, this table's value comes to -0.008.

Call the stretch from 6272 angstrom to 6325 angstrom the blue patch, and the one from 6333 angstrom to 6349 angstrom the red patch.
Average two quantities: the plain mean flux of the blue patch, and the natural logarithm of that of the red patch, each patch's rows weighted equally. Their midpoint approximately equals 8.76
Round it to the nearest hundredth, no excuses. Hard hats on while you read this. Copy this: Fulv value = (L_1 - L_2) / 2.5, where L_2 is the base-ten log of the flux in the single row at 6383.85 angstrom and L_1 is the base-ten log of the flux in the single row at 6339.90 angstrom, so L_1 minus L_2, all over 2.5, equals -0.05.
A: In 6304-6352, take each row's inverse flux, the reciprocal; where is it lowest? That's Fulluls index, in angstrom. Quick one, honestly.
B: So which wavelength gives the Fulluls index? 6304.96 angstrom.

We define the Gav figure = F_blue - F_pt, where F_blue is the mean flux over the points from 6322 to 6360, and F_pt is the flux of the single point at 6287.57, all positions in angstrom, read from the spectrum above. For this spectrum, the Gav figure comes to -1.6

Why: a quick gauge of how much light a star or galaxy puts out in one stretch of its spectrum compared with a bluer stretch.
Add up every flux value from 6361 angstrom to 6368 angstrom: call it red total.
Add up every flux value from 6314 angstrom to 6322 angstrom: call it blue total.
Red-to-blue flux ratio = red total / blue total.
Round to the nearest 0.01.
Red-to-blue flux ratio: 1.03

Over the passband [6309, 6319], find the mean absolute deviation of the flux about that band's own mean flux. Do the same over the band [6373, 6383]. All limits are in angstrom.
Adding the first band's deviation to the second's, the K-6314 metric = 2.3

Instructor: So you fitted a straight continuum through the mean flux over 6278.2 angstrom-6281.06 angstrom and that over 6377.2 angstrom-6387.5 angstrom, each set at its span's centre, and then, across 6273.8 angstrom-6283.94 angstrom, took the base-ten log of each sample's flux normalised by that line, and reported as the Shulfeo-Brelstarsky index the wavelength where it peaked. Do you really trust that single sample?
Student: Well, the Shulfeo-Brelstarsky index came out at 6274.55 angstrom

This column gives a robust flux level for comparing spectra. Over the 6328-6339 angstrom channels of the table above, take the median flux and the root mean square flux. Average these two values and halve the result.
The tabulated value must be 7.58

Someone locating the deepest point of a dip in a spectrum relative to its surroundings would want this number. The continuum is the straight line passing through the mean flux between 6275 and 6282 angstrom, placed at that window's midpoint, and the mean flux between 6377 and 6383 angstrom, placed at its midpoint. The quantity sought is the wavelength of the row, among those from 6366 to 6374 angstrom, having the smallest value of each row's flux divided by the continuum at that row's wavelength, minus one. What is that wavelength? 6370.63 angstrom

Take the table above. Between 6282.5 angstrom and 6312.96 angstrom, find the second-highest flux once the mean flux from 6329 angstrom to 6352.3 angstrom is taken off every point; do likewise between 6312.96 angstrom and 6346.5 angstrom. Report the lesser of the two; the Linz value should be 2.0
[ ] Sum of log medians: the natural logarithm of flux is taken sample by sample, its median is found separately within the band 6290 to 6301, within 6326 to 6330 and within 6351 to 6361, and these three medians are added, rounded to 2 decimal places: 8.05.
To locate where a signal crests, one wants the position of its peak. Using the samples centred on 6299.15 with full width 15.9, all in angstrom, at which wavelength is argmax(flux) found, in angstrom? 6304.96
